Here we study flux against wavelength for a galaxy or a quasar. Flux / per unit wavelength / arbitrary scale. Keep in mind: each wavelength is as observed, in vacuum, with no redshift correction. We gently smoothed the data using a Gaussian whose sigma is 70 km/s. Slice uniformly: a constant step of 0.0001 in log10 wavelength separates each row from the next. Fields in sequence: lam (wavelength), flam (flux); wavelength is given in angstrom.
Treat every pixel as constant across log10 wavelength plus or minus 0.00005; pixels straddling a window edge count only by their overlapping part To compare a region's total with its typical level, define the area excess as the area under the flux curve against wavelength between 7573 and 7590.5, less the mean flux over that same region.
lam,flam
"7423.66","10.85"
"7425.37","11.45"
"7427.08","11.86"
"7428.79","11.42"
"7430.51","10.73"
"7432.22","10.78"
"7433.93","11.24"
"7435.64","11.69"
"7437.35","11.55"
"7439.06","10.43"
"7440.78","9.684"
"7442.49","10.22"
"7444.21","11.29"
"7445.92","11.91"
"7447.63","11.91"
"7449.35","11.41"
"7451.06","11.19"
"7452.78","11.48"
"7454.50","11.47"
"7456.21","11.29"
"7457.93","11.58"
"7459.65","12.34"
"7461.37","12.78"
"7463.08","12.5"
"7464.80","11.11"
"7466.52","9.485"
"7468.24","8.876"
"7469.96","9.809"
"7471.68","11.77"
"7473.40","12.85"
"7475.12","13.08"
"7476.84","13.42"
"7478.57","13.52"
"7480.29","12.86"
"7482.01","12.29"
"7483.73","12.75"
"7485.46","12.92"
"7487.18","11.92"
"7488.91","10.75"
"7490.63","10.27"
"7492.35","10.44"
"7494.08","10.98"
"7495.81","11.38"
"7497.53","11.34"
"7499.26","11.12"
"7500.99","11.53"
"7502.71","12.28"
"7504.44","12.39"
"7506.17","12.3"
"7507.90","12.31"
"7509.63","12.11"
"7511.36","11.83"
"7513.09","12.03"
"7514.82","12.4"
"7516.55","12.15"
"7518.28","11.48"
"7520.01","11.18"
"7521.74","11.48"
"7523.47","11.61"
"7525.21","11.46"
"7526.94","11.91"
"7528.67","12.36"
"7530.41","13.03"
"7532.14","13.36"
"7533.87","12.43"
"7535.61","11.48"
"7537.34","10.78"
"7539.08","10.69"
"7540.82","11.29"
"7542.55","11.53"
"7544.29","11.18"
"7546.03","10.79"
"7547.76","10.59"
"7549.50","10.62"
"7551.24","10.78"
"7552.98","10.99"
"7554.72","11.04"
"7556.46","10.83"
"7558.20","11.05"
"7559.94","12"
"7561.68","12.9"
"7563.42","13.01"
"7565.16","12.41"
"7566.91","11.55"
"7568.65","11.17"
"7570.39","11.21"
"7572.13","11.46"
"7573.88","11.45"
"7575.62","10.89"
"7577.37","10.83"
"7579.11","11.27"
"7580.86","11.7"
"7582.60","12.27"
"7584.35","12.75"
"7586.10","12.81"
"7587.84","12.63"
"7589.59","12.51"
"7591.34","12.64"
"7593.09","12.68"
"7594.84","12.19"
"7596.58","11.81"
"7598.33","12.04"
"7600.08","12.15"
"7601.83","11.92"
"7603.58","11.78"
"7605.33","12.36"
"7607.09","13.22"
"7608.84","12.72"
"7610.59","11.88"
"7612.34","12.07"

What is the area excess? 196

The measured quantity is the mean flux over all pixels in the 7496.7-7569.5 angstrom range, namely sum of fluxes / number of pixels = 11.7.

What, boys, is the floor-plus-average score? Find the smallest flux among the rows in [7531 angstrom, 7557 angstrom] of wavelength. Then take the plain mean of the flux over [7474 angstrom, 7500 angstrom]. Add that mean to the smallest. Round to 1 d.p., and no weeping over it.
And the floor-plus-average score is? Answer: 22.5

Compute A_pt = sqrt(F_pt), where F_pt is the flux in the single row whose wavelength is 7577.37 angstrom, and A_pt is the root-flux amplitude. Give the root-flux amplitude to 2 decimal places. 3.29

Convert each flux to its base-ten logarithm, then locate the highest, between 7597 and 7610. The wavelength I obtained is 7607.09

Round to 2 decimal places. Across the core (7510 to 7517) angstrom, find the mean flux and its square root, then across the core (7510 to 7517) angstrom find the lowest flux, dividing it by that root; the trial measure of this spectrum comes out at 3.40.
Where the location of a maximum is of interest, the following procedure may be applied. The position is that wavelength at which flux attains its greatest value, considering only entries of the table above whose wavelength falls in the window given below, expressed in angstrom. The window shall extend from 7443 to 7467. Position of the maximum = 7461.37 angstrom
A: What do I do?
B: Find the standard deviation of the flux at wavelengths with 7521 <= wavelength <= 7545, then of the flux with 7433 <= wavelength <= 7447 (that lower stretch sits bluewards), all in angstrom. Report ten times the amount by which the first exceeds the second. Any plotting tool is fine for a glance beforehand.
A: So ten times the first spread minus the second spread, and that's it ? 0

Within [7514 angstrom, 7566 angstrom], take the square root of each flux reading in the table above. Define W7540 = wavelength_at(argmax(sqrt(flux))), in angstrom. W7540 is 7532.14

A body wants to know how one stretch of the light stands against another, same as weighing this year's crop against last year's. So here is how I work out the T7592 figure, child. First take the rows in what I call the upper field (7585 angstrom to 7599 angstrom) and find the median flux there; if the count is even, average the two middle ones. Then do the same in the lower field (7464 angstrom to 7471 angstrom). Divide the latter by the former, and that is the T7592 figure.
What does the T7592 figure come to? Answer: 0.767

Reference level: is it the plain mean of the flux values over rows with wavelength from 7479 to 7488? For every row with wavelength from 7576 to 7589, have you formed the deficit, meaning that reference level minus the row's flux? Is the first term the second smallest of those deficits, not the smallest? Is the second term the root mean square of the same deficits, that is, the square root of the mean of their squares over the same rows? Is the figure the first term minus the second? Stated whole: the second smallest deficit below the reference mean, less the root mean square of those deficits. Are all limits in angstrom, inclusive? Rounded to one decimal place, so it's -1.1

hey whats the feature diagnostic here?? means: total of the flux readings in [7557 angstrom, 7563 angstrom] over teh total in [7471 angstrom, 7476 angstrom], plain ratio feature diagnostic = 0.95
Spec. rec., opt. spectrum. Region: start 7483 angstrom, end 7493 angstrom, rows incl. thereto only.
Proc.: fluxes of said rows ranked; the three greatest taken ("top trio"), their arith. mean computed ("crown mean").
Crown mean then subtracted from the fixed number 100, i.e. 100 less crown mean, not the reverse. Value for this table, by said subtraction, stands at 87.5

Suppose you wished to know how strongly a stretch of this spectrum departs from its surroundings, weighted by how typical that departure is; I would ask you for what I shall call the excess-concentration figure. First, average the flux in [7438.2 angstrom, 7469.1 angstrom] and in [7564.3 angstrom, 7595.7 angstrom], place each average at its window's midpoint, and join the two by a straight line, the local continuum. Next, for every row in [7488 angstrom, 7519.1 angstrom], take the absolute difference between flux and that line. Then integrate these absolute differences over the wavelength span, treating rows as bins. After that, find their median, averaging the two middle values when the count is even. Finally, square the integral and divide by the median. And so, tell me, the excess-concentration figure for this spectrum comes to 490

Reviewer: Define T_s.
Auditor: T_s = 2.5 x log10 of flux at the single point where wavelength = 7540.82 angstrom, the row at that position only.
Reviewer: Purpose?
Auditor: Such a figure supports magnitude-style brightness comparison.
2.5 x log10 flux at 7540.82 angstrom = 2.63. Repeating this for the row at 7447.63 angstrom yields 2.69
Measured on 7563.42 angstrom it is 2.79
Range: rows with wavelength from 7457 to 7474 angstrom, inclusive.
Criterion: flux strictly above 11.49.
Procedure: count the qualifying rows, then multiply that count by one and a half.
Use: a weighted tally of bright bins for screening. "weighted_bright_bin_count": 9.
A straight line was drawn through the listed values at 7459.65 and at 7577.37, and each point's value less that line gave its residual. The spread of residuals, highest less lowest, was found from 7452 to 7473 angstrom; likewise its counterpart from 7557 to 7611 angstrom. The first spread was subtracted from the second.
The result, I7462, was -1.0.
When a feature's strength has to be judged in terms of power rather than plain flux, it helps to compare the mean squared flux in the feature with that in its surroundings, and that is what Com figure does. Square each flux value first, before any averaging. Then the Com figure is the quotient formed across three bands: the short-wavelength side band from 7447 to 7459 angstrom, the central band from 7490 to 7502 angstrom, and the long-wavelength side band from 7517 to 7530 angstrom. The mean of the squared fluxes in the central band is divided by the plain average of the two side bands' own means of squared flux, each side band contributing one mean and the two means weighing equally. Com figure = 0.91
